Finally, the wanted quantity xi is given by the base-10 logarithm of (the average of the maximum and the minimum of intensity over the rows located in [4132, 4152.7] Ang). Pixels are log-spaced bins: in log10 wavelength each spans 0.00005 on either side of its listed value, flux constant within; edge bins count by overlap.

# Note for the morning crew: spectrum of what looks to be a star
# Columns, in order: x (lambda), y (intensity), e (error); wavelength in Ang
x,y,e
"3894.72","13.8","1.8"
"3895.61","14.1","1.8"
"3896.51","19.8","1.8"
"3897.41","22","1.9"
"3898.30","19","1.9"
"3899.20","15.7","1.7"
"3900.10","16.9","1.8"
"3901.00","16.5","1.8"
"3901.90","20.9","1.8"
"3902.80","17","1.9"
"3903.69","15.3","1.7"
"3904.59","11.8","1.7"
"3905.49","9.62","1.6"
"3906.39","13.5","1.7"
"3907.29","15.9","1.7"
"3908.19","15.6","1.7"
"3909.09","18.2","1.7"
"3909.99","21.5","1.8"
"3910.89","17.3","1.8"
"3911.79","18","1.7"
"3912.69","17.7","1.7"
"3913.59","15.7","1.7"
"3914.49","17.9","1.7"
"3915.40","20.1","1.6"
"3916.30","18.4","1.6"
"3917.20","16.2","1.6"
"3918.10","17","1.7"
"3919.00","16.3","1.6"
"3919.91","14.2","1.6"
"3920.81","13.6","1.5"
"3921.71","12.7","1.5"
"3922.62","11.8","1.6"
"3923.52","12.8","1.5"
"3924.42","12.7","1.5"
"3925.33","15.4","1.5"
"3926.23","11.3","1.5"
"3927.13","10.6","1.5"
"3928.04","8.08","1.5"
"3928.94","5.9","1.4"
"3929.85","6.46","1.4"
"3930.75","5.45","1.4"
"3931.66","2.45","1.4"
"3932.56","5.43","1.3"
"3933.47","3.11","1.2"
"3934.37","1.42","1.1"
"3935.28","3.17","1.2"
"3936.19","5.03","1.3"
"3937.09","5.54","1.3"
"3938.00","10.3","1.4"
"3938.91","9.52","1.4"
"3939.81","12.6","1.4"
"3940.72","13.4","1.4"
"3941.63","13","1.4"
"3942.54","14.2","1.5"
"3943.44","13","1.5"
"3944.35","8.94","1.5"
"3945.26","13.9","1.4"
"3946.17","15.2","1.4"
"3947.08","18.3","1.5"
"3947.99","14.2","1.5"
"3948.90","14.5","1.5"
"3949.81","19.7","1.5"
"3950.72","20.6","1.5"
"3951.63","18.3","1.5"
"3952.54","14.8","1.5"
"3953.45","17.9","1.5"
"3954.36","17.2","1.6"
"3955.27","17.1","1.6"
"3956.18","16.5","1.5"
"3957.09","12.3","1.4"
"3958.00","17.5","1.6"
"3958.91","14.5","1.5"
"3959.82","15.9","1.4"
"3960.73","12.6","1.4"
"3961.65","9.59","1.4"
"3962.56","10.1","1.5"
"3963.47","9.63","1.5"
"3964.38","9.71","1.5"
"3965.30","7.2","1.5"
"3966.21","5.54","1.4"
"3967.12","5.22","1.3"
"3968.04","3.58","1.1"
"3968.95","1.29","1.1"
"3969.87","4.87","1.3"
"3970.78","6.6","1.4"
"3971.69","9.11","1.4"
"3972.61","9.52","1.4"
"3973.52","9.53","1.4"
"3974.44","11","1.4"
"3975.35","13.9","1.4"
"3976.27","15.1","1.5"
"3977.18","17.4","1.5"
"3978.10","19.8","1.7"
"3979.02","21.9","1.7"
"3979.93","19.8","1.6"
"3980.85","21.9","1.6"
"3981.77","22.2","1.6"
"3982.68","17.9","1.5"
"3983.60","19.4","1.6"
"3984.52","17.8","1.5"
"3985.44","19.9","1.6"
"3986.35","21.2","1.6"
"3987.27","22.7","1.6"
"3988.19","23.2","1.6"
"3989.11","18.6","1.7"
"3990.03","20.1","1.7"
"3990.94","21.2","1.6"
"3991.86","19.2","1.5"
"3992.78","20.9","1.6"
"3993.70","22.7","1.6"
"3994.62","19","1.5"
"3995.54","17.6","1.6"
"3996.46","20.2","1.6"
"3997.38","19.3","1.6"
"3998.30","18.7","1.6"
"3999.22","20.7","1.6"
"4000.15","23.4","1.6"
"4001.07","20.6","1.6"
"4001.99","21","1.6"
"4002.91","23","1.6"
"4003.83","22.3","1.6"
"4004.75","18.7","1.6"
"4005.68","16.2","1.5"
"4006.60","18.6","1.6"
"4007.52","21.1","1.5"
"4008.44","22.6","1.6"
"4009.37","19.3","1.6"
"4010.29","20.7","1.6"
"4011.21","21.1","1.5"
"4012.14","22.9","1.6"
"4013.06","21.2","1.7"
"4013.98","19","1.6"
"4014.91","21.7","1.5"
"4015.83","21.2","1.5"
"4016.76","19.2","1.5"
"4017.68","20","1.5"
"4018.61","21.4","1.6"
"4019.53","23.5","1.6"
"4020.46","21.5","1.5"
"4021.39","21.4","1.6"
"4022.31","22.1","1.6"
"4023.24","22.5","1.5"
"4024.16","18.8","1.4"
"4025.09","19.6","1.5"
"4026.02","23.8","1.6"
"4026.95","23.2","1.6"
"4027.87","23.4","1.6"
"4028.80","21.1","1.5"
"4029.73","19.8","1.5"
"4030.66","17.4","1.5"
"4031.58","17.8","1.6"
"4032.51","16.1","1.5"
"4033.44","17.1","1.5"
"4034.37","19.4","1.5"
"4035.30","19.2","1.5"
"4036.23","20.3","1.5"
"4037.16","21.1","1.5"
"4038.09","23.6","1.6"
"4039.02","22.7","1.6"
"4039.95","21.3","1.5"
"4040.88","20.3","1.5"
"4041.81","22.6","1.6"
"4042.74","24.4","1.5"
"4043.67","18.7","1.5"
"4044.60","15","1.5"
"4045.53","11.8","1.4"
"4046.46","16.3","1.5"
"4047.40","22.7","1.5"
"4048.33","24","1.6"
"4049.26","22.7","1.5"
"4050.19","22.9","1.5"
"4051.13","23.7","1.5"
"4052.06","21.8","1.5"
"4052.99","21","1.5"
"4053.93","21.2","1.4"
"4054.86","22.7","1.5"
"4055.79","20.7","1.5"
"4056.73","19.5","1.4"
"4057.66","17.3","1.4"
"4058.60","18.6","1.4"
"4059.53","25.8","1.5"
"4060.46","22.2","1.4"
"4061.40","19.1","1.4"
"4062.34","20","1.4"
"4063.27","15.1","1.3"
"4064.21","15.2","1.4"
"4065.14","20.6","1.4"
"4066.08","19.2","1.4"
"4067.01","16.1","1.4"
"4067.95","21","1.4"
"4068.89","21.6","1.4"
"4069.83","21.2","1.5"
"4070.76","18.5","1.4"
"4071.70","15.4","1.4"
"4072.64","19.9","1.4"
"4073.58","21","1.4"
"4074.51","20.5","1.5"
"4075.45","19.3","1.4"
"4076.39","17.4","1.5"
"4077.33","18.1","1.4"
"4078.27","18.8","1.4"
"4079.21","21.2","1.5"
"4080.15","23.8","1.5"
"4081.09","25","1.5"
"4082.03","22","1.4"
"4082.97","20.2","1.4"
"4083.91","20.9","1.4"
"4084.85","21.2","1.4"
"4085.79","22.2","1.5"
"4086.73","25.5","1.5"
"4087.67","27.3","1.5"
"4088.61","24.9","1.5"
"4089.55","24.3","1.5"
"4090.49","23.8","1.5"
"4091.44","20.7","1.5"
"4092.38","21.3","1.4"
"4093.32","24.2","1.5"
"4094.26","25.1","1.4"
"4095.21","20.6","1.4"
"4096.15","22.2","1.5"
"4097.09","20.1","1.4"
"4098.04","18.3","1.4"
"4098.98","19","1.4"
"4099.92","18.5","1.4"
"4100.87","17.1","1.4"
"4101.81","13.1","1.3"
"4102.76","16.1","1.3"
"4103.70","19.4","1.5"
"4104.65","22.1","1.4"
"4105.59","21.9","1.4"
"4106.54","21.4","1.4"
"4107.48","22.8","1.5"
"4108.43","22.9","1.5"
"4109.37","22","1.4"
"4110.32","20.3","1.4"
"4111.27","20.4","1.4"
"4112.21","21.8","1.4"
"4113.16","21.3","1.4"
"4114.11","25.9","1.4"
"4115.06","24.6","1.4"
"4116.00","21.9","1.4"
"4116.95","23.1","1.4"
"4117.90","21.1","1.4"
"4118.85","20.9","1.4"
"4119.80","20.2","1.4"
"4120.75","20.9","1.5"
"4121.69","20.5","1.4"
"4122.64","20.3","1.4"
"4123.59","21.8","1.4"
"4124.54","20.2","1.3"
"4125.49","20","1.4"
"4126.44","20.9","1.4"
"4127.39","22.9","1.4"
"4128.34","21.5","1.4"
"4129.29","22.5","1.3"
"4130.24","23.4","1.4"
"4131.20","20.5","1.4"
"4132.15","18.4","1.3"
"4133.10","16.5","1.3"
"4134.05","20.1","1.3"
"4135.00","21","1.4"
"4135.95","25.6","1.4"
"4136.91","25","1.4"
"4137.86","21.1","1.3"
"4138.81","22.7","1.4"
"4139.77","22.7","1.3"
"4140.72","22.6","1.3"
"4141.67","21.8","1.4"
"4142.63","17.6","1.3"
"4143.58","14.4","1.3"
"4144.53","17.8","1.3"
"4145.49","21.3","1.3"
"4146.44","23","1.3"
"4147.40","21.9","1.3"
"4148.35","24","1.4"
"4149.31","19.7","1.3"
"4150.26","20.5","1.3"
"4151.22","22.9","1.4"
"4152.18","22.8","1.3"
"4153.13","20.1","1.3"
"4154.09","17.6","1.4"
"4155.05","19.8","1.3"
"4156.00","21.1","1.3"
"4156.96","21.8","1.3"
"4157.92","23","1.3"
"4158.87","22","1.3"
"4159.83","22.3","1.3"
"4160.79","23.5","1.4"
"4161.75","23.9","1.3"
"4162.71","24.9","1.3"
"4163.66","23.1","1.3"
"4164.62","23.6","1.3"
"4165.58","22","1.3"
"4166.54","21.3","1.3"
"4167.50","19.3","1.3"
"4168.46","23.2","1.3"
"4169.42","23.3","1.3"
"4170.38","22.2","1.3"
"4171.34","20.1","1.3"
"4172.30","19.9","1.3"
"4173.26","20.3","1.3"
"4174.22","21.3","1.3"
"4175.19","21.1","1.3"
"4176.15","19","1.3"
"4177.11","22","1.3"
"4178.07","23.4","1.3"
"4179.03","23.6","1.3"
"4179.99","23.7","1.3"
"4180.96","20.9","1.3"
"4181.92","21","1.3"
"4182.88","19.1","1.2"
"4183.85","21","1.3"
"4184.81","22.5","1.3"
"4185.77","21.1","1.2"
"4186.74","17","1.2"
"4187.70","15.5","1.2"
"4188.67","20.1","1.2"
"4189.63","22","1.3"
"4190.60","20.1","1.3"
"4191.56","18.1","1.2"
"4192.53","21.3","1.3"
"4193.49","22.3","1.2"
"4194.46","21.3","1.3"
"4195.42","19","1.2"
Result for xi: 1.30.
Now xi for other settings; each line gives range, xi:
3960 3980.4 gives 1.06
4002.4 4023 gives 1.30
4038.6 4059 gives 1.26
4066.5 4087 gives 1.31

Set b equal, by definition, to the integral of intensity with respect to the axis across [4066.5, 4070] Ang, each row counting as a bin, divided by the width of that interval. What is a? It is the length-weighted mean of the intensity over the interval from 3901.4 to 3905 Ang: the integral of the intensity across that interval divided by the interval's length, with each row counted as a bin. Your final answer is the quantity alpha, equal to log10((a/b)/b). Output -1.38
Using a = 16.3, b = 19.8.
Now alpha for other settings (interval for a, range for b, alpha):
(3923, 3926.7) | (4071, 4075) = -1.45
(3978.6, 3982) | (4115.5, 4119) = -1.35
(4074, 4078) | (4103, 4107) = -1.36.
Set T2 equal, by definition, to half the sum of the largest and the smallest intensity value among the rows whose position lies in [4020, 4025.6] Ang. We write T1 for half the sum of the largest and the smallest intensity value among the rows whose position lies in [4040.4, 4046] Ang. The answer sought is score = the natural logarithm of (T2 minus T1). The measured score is 0.9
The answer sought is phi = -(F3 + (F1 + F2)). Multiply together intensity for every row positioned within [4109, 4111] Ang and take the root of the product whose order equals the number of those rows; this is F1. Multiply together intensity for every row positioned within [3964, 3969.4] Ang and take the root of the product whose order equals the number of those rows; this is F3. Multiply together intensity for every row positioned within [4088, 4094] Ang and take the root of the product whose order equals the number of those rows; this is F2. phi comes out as -49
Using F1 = 21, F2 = 23.1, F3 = 4.6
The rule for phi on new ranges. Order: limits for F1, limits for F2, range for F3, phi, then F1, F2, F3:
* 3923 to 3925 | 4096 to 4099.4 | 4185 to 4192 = -52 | 13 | 19.8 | 19.0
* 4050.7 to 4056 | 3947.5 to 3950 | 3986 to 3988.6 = -60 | 22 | 15.9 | 22.4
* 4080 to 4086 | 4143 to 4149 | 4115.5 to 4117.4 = -65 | 22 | 20.1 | 22.5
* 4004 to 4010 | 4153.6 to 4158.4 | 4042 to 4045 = -59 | 19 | 20.6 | 19.0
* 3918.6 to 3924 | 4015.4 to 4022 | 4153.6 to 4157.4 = -55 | 13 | 21.1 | 20.0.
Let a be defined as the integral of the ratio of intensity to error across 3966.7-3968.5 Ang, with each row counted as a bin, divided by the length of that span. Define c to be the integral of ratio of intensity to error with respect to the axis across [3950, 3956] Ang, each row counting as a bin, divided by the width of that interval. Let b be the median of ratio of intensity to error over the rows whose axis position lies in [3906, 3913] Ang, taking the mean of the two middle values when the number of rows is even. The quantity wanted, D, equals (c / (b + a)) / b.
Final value 0.08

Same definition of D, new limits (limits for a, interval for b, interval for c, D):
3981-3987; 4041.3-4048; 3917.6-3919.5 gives 0.03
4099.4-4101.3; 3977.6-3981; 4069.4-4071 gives 0.04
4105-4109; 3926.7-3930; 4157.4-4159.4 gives 0.17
